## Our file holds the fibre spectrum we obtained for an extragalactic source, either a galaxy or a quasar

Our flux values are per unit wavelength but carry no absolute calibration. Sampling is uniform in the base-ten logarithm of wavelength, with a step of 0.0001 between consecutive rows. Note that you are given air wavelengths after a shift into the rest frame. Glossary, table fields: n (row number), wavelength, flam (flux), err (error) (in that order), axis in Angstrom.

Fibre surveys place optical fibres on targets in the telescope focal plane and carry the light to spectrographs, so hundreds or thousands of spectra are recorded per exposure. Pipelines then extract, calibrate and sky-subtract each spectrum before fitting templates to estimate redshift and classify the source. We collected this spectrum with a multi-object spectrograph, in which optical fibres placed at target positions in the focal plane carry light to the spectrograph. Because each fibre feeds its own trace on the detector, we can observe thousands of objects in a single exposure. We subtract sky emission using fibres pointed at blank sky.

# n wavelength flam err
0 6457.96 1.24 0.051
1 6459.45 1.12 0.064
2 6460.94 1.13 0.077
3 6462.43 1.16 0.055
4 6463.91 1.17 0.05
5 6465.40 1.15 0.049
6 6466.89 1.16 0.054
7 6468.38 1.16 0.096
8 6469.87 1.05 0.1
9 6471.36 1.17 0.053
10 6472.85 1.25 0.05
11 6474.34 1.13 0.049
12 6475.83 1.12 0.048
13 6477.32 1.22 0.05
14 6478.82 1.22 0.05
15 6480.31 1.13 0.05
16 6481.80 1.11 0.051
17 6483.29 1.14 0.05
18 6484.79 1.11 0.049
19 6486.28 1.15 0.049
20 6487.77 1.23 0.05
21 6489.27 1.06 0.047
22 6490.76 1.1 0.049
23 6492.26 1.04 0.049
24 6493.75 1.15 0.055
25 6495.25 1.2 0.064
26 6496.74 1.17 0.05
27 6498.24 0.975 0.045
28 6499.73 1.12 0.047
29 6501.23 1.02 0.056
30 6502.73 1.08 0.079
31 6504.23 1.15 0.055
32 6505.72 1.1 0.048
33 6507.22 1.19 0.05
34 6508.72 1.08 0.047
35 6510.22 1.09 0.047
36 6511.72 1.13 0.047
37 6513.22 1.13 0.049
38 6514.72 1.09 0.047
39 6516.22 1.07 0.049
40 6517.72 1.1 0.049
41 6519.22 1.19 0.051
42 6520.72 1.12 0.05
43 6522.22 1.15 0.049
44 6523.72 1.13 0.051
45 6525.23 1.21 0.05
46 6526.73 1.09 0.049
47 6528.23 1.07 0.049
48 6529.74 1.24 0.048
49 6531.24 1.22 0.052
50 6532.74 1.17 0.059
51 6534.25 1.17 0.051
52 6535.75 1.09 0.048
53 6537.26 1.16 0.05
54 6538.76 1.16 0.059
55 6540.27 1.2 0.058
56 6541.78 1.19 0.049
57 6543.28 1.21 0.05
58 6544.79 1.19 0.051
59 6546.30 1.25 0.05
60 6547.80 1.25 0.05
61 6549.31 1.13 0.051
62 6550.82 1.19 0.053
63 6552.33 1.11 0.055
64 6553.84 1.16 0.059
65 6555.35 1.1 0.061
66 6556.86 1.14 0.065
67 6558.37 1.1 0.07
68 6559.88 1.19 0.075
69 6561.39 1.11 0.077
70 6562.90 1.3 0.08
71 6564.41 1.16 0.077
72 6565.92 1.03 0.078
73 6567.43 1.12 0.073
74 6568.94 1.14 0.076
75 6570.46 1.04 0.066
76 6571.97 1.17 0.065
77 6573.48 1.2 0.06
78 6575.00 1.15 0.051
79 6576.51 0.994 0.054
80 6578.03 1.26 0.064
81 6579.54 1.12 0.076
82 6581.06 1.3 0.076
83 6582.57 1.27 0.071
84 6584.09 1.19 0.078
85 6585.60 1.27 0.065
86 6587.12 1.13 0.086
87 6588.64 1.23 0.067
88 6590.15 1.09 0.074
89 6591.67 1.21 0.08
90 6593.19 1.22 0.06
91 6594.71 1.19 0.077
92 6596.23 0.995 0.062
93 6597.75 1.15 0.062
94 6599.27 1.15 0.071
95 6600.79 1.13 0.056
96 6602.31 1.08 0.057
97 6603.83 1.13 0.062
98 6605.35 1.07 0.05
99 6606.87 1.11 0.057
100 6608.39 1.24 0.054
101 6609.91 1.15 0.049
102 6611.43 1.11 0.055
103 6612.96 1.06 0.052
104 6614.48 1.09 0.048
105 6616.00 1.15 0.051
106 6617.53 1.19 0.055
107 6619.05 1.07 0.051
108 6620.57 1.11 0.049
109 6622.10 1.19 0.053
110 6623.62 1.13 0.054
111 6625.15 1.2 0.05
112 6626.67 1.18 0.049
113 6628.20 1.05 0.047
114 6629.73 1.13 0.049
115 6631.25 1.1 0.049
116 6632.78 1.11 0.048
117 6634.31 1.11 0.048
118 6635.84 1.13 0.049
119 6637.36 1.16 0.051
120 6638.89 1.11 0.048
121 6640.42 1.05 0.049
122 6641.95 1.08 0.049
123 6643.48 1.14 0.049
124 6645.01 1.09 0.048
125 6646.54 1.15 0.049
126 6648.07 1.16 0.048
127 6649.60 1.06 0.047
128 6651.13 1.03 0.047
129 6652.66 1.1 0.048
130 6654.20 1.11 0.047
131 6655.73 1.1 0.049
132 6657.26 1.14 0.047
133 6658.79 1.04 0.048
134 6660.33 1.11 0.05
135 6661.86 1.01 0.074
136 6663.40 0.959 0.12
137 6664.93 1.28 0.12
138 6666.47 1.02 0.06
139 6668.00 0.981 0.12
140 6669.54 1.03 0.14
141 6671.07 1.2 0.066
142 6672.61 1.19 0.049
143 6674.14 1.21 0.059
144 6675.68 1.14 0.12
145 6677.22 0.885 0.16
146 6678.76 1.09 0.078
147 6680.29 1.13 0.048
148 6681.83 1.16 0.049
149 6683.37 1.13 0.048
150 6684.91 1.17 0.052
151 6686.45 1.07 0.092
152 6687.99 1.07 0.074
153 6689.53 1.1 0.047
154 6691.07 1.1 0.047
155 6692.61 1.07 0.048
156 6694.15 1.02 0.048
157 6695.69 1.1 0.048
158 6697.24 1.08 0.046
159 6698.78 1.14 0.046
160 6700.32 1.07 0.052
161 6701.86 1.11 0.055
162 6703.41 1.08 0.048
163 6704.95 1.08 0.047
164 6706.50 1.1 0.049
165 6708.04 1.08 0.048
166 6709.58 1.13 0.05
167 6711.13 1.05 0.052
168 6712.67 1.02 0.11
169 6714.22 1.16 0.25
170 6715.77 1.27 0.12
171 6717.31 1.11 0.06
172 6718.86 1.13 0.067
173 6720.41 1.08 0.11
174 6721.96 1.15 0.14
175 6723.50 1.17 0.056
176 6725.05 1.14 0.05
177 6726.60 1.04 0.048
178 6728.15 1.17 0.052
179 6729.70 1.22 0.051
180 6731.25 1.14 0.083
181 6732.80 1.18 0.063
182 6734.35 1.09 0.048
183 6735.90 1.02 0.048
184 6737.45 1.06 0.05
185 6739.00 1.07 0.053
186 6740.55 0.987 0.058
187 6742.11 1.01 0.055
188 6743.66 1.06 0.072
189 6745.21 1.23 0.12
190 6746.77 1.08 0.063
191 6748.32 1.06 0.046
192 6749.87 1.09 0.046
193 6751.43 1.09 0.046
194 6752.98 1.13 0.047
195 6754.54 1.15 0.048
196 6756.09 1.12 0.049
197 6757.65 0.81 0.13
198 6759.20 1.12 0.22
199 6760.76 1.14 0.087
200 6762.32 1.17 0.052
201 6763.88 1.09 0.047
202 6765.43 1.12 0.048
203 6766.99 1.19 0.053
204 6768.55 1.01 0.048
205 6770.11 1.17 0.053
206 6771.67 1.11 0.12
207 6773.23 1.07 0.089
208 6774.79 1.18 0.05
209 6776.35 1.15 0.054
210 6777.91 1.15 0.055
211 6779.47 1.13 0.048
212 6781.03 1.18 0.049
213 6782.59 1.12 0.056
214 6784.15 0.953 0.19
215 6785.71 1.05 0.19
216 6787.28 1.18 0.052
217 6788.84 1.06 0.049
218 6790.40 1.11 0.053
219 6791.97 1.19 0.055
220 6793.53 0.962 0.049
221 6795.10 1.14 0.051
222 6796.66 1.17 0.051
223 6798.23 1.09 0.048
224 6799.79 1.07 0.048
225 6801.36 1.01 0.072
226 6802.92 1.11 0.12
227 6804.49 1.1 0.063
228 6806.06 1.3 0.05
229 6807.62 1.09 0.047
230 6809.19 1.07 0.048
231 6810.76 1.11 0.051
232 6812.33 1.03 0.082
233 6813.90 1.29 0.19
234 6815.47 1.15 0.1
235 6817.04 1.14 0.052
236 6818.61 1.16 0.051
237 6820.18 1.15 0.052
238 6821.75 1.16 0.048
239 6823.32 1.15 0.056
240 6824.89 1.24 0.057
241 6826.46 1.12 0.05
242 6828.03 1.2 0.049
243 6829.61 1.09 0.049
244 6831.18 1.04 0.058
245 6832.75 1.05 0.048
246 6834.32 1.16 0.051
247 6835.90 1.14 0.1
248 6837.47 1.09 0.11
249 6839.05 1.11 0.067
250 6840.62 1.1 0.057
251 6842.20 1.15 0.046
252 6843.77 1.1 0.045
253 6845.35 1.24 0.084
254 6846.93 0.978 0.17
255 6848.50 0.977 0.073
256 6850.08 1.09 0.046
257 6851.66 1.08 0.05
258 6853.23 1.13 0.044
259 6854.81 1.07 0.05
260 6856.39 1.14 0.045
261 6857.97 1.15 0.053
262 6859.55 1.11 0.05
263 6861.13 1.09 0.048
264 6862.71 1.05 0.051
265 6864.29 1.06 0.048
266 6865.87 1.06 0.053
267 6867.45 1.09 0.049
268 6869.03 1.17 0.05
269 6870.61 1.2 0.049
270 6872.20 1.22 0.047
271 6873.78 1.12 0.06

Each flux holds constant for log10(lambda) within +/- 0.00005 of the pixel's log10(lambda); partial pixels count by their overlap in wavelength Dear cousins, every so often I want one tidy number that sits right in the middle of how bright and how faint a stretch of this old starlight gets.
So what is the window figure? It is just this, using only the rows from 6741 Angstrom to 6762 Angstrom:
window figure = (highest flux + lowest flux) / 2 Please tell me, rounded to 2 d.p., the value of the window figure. 1.02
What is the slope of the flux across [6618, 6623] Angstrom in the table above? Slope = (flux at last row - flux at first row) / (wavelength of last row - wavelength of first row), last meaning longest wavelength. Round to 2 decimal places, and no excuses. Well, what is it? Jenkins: 0.04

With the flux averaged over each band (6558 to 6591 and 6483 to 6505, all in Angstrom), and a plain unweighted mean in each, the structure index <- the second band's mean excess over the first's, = -0.05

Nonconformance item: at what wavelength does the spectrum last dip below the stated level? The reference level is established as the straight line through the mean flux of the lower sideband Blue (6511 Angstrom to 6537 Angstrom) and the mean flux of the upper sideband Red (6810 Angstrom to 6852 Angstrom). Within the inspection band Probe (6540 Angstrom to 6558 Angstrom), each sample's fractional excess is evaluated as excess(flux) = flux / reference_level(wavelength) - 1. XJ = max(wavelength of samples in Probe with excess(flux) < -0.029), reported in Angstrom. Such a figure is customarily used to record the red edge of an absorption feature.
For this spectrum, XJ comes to 6555.35 Angstrom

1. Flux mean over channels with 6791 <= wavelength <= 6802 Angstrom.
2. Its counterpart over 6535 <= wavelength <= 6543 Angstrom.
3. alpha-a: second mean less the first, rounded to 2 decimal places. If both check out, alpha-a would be 0.07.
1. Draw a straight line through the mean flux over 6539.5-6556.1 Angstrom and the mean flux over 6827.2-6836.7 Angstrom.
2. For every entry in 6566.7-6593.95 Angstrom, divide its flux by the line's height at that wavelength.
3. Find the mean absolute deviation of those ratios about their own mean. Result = 0.057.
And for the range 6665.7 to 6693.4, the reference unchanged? 0.054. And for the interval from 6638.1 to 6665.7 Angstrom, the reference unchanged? 0.043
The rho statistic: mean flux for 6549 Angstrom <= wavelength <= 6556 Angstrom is 1.138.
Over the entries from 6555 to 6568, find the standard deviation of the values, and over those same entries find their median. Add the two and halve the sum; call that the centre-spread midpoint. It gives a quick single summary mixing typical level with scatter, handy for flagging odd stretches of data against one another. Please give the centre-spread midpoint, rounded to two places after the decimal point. 0.60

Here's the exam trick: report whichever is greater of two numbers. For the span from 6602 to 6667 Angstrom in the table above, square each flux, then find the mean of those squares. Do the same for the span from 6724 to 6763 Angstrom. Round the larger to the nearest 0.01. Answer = 1.24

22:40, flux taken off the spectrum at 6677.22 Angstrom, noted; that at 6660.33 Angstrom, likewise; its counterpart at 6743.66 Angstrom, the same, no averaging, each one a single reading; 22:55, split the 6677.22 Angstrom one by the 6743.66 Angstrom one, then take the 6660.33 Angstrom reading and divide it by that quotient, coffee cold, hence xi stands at 1.3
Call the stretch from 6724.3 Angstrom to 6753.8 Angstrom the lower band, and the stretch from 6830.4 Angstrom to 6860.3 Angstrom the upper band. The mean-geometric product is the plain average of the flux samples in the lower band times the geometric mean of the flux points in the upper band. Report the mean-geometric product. 1.21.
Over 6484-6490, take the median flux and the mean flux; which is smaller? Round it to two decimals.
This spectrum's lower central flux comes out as 1.13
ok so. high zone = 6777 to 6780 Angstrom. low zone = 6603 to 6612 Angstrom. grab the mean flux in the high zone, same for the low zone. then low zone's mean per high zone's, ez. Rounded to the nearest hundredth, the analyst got 1.00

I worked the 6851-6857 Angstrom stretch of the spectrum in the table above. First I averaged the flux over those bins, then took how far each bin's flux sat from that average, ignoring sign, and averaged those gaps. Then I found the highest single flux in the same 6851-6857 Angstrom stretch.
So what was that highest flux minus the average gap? 1.11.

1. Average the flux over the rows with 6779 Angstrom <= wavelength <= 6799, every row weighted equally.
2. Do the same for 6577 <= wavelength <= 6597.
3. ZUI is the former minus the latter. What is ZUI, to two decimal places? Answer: -0.09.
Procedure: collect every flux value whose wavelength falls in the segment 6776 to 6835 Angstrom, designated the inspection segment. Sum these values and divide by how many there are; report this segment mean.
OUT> 1.12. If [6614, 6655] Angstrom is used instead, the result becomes 1.12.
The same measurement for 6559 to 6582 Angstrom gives 1.15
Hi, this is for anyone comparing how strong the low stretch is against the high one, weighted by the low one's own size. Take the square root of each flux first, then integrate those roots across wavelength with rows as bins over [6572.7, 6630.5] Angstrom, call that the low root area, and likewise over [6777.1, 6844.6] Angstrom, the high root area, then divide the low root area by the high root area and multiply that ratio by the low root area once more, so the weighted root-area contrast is 54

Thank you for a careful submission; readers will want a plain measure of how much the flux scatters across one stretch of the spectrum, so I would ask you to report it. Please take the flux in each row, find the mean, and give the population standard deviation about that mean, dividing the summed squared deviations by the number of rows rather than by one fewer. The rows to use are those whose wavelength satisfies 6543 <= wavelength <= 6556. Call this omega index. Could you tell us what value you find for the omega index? 0.053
